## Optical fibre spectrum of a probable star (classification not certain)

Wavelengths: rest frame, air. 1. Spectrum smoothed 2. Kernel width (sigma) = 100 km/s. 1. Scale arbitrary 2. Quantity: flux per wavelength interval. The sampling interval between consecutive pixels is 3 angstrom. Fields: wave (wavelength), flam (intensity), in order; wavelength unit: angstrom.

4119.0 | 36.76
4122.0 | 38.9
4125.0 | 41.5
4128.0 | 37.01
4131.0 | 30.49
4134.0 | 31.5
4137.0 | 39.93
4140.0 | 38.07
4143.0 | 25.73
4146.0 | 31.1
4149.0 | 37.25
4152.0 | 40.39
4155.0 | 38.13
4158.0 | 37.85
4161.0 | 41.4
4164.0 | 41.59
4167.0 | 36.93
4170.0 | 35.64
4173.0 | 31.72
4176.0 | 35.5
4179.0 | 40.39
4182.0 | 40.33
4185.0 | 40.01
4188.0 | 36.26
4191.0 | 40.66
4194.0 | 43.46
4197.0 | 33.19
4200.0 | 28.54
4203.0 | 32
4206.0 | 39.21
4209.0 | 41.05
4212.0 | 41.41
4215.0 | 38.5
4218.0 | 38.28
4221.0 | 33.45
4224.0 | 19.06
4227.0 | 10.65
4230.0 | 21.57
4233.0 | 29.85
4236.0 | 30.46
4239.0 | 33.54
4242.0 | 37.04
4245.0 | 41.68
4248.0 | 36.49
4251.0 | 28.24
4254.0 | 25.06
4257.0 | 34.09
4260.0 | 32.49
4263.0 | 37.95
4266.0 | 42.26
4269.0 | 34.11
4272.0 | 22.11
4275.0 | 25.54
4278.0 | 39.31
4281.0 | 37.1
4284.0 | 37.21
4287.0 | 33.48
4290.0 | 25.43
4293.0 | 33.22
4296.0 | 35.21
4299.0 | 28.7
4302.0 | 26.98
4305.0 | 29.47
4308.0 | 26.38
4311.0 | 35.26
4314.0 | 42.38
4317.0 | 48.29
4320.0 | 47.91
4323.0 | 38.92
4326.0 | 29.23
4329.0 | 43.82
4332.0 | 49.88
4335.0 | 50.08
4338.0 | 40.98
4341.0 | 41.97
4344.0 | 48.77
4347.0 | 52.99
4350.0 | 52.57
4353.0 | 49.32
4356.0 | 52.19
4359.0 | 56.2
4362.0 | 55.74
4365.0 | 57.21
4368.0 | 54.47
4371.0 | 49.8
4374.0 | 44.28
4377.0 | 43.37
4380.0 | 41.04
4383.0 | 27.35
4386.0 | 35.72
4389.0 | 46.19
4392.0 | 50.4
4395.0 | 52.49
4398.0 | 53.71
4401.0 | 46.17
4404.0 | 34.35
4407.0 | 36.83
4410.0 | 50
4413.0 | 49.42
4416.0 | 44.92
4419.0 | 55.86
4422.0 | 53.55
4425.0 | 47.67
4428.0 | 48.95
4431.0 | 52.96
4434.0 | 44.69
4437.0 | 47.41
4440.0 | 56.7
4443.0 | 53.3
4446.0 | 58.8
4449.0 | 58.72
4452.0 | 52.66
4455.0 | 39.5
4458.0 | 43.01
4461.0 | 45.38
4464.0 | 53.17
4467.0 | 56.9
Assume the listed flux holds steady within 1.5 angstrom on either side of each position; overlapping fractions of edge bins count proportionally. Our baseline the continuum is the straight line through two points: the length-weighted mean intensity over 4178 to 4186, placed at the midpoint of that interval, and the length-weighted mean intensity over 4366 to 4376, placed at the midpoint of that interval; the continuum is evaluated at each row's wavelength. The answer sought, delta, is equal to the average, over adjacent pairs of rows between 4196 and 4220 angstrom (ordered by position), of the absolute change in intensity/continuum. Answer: 0.071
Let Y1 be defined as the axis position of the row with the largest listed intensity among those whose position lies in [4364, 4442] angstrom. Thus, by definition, 4365.0 angstrom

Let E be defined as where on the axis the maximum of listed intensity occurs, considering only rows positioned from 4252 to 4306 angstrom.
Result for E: 4266.0 angstrom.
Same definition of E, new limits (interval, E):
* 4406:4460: 4446.0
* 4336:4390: 4365.0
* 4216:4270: 4266.0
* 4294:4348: 4347.0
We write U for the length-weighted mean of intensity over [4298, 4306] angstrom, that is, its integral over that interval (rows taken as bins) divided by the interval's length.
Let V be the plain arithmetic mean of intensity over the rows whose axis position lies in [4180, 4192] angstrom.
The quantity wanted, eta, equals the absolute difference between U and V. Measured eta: 11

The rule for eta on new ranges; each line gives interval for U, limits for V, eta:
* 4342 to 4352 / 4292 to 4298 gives 17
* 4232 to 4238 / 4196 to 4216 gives 6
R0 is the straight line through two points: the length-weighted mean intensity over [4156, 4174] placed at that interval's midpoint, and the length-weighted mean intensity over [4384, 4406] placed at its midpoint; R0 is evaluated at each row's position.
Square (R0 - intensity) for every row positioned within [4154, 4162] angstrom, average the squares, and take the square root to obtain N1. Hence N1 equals 2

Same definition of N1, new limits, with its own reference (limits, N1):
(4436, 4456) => 9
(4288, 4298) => 11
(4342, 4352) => 8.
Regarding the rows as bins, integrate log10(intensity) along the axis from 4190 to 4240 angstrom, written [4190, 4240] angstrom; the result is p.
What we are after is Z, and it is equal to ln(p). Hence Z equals 4.31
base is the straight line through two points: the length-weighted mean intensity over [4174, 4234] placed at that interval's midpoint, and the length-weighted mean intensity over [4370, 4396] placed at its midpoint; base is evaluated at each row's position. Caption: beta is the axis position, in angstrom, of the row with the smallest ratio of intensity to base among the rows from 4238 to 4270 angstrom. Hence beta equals 4254.0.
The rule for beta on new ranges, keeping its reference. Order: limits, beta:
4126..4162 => 4143.0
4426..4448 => 4434.0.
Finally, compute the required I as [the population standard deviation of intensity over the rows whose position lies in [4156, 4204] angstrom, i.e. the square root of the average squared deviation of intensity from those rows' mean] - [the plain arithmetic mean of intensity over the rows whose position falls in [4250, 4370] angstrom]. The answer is -35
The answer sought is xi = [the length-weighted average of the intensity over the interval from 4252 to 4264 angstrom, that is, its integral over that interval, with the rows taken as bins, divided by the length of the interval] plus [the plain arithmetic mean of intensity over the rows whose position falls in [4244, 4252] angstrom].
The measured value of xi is 67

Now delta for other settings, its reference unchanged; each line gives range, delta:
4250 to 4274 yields 0.141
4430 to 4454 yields 0.096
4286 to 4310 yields 0.099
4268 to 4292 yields 0.138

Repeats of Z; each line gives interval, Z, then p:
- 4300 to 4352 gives 4.43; 83.5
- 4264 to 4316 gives 4.36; 78.4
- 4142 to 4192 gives 4.36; 78.4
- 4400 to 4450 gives 4.44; 84.5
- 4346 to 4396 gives 4.43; 83.8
